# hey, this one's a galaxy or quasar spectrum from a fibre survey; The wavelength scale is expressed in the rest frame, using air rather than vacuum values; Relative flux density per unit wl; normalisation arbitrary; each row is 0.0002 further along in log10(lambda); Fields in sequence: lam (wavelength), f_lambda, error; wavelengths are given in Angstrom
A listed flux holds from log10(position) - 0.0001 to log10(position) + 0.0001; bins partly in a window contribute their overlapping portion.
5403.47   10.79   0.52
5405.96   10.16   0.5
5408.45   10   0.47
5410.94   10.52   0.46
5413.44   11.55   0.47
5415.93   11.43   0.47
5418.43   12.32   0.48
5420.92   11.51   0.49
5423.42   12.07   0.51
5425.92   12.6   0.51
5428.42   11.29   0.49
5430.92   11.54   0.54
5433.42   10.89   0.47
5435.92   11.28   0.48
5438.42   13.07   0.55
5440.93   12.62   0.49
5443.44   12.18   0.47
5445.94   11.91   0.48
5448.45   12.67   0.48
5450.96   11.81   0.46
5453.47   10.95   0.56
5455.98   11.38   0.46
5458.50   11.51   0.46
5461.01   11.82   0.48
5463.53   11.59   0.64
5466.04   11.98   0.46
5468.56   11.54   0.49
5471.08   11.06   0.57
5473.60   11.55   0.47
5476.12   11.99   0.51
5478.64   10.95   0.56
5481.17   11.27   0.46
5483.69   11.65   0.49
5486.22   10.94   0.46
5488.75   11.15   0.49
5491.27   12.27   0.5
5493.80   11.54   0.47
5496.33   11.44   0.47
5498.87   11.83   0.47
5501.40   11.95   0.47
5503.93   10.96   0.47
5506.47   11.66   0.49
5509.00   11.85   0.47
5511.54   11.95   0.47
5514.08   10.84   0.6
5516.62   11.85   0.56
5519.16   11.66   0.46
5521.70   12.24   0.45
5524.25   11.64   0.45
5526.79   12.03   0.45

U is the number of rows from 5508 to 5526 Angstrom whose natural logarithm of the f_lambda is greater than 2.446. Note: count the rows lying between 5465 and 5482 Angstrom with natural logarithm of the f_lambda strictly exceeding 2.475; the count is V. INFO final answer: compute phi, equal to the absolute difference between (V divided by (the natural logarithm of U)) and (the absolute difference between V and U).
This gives 2.9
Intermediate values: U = 6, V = 2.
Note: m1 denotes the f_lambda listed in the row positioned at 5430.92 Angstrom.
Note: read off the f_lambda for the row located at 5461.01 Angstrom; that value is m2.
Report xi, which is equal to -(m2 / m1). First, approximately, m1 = 11.54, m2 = 11.82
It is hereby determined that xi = -1.02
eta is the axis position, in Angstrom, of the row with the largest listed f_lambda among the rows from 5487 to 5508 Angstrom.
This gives 5491.27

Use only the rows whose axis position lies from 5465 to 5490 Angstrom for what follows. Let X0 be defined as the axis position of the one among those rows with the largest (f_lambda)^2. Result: 5476.12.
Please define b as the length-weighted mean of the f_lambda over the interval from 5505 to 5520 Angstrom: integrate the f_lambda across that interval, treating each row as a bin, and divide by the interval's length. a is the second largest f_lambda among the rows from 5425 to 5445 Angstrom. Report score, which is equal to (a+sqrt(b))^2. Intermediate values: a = 12.62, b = 11.62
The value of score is 257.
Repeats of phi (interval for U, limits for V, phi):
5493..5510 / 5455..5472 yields 2.3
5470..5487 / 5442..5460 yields 2.7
